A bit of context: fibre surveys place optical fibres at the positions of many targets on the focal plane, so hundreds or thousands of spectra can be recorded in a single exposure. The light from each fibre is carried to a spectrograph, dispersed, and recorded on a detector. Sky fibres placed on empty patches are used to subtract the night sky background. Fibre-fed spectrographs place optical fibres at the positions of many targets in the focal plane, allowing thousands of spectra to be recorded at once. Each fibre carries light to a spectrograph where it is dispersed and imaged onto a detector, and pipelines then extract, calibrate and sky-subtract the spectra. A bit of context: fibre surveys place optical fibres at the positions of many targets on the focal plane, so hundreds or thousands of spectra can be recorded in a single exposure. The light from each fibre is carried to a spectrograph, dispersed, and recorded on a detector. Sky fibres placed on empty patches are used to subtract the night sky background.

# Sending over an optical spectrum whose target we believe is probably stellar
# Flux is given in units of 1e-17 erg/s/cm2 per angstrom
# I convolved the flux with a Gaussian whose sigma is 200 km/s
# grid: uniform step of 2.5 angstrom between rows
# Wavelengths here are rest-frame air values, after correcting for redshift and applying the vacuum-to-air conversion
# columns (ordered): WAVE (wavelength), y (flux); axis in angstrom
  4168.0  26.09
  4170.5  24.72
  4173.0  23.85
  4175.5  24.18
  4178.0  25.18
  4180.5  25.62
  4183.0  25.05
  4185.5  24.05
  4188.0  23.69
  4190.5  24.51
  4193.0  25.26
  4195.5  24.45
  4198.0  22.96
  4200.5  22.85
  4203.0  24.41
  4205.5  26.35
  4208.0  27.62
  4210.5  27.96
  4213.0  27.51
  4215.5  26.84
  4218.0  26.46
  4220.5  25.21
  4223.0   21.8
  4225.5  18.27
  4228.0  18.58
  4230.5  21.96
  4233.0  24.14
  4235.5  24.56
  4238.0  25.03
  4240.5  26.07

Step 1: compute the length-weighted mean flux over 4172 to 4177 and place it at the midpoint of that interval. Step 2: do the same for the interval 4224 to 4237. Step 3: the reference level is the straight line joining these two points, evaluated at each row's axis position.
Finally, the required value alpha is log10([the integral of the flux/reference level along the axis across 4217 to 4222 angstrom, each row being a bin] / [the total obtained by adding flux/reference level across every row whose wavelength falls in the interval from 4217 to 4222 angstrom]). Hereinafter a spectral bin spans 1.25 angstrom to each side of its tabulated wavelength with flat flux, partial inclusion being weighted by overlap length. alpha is 0.394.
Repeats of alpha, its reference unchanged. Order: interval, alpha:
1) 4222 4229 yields 0.367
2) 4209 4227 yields 0.409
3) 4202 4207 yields 0.401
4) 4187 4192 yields 0.400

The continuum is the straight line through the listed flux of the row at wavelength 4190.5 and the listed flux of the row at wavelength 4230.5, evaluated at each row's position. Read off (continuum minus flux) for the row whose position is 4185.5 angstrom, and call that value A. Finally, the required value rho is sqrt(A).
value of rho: 0.88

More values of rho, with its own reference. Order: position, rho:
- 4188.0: 0.99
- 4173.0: 1.33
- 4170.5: 1.03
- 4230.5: 0.00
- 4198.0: 1.04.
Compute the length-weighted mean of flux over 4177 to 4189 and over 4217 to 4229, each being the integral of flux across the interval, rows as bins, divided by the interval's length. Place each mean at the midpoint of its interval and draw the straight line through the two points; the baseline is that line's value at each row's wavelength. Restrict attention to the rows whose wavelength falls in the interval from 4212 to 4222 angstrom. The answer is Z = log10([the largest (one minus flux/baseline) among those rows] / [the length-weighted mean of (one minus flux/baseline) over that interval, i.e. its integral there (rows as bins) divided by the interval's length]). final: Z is -0.1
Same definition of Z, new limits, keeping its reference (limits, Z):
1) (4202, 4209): -0.5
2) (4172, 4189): 0.6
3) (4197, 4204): 0.7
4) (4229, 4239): -0.8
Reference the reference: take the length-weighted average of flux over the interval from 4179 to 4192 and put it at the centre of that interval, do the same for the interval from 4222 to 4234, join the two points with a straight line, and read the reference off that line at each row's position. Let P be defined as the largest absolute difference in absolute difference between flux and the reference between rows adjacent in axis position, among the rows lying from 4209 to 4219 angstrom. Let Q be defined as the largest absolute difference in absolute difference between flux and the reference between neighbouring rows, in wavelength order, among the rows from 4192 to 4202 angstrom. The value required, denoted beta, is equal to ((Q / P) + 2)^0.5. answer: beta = 1.8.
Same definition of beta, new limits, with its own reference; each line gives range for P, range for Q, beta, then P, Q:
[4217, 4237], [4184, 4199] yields 1.5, 3.19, 1.0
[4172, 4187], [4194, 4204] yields 1.7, 1.22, 0.9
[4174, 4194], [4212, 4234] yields 2.1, 1.22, 3.2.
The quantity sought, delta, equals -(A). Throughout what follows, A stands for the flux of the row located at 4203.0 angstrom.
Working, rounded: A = 24.41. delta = -24.4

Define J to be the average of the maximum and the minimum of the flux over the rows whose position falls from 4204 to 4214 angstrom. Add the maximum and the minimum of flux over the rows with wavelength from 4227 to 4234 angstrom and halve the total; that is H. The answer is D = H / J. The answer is 0.79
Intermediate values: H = 21.4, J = 27.2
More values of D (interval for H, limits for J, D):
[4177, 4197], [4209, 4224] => 0.99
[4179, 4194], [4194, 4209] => 0.98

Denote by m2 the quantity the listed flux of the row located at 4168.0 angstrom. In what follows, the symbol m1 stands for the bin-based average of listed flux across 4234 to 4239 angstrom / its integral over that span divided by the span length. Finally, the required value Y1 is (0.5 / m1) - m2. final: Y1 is -26.1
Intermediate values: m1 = 24.8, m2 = 26.09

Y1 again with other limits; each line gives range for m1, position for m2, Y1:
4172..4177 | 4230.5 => -21.9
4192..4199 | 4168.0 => -26.1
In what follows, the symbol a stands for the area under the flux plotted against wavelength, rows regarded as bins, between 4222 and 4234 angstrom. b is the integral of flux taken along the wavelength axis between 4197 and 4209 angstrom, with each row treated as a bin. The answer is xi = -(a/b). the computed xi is -0.841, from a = 250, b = 298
